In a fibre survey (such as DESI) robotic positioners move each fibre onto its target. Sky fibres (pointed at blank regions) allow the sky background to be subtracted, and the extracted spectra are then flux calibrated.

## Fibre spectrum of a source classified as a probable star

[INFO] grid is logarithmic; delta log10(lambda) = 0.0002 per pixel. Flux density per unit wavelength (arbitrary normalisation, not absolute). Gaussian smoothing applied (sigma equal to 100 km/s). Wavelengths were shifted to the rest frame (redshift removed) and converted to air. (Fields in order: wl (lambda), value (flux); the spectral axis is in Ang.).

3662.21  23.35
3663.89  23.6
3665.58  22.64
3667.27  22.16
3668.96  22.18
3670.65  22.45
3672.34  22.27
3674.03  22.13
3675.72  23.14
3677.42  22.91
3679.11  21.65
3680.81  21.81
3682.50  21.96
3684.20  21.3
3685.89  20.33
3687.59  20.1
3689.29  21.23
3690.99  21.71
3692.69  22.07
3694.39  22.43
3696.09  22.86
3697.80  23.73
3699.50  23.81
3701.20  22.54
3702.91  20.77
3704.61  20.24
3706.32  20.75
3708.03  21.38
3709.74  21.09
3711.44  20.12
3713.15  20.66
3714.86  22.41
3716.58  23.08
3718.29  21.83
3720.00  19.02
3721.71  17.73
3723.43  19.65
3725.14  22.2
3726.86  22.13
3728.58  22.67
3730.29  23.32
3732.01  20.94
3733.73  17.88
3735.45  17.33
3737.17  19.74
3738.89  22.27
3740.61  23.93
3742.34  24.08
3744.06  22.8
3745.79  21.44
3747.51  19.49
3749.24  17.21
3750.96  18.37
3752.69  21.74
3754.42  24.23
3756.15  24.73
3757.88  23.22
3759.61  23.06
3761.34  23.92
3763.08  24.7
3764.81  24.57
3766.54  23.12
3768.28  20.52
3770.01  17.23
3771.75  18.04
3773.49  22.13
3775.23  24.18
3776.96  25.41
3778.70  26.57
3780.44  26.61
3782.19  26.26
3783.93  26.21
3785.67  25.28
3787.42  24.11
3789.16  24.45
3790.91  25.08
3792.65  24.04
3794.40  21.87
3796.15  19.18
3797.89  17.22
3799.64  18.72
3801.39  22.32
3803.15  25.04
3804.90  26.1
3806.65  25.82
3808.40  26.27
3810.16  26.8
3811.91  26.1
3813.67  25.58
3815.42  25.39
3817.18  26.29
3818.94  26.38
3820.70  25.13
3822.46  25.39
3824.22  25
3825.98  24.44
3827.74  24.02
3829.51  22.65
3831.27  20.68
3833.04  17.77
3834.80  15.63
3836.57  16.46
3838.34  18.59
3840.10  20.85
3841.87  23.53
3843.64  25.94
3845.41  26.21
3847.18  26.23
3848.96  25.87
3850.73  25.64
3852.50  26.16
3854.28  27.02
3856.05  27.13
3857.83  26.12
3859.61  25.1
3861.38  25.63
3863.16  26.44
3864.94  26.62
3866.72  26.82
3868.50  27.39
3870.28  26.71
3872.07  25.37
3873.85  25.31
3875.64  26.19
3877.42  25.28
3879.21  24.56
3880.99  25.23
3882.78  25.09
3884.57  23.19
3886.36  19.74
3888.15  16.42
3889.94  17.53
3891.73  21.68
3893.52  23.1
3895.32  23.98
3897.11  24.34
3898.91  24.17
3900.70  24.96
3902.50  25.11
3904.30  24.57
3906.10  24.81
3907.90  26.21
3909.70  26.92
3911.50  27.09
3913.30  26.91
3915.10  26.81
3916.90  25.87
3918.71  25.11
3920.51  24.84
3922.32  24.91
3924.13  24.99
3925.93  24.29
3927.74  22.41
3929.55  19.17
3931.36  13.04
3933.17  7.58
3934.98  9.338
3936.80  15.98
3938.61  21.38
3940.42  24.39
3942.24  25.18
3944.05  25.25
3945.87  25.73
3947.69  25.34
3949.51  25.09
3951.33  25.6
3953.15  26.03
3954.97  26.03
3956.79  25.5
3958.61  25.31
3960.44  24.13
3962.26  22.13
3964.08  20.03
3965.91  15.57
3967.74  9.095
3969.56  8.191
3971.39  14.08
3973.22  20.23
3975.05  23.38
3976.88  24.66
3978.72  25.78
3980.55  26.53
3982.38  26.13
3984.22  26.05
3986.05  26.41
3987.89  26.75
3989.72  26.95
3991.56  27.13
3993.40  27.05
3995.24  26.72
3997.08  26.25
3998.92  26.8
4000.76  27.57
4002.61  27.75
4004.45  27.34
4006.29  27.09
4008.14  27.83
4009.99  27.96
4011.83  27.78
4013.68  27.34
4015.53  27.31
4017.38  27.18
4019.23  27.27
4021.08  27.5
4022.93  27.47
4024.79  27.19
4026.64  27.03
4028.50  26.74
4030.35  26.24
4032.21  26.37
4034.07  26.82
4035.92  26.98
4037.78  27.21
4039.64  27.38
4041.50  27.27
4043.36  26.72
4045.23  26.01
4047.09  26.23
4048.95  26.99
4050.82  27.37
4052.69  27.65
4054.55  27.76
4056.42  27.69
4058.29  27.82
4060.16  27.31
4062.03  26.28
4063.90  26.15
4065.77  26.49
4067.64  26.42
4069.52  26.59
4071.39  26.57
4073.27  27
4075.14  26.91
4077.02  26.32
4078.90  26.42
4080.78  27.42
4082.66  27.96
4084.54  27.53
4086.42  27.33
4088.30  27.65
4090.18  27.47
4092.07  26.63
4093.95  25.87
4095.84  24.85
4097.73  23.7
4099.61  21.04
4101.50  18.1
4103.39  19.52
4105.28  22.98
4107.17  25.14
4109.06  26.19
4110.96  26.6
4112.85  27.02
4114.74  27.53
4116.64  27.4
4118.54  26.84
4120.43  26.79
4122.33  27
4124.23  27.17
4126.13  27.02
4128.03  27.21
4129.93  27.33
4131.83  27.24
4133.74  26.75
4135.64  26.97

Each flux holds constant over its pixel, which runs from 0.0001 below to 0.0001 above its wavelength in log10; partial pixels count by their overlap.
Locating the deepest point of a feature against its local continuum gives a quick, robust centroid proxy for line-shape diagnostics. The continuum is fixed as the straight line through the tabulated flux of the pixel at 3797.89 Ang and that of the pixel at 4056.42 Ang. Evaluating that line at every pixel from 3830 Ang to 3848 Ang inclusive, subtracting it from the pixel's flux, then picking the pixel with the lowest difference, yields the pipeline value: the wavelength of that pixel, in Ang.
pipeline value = 3834.80 Ang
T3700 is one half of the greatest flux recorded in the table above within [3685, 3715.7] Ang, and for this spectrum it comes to 11.9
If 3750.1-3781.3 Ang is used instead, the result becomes 13.3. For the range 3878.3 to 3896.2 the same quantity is 12.6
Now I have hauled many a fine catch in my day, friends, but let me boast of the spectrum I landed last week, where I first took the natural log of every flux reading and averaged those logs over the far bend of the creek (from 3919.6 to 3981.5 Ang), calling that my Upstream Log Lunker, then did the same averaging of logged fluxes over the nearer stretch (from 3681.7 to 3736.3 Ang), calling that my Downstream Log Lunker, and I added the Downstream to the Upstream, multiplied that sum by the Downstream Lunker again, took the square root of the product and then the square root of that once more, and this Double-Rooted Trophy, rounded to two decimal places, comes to 2.07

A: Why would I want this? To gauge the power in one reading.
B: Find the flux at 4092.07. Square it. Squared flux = 709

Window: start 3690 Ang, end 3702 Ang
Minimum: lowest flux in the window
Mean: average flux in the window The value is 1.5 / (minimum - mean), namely -1.5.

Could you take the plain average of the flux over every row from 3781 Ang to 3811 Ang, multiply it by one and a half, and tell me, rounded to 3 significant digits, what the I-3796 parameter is 35.7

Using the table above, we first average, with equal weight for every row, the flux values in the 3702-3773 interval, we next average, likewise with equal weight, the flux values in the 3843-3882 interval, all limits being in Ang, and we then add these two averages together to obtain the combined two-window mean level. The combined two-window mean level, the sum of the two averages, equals 47.4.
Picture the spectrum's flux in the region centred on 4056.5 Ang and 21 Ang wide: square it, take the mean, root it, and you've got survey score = 27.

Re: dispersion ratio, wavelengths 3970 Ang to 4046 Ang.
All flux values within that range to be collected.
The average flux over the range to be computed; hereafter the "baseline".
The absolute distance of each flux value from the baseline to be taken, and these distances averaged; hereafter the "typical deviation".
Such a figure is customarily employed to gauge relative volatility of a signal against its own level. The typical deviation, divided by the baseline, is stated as 0.046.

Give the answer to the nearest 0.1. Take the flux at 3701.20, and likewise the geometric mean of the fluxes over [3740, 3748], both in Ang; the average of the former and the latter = 22.4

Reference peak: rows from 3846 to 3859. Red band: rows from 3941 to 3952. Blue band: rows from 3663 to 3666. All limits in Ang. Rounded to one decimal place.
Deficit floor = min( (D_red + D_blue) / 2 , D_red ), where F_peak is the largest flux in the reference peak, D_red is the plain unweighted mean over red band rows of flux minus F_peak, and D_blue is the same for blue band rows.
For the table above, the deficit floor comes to -2.9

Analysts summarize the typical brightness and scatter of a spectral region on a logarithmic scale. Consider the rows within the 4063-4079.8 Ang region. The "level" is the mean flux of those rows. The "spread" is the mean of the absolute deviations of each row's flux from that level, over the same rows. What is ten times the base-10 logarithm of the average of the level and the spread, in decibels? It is 11.3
